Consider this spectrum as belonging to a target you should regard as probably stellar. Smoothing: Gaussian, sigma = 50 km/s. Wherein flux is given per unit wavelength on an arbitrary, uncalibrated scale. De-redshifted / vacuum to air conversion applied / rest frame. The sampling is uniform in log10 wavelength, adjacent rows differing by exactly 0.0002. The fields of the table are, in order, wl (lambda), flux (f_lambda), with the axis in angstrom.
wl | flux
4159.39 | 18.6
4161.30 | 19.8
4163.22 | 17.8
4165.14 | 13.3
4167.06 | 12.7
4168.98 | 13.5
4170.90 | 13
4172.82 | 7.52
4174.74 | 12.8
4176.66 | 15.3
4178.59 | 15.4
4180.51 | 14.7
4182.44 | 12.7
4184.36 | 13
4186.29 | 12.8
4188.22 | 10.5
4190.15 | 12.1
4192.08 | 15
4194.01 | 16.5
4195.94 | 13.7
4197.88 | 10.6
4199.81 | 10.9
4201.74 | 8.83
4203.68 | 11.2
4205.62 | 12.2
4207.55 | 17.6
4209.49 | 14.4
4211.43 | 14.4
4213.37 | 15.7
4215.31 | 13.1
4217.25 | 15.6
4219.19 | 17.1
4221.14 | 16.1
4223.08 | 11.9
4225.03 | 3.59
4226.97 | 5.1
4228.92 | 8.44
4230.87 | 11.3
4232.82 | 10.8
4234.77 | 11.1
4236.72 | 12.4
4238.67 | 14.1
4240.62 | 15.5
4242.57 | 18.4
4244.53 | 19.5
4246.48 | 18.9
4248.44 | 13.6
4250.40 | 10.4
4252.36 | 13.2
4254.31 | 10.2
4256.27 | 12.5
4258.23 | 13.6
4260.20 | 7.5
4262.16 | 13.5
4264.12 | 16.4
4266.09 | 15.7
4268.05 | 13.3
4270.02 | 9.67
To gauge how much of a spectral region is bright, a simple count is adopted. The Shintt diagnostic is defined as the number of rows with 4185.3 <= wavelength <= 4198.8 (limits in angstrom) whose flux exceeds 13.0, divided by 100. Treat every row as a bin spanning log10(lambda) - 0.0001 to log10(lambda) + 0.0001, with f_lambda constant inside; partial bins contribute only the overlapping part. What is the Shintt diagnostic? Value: 0.03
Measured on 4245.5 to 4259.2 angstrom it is 0.04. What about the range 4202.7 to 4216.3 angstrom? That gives 0.05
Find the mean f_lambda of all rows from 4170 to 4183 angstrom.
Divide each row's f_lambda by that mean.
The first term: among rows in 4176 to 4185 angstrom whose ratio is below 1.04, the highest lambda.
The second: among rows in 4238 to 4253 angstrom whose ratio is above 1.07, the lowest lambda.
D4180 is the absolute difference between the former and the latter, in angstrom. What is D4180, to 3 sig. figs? 54.3 angstrom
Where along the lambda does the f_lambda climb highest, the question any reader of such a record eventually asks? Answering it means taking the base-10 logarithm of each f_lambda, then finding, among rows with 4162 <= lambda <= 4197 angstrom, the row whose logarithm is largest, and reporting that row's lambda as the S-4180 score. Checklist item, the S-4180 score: 4163.22 angstrom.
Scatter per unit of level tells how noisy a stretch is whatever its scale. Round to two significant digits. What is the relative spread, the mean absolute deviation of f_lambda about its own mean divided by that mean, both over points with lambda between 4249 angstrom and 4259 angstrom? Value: 0.11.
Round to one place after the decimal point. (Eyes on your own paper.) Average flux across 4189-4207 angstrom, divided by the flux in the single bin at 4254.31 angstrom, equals 1.2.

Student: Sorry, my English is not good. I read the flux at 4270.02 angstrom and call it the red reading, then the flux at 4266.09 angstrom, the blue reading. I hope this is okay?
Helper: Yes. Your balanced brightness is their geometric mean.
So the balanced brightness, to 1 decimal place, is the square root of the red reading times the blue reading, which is 12.3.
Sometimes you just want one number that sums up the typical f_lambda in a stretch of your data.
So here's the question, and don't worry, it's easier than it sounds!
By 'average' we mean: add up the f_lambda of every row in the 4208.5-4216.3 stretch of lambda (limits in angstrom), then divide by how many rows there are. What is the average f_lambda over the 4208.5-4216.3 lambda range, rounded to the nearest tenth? 14.4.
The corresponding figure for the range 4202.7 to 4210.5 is 13.8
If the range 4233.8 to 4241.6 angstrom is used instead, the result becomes 13.3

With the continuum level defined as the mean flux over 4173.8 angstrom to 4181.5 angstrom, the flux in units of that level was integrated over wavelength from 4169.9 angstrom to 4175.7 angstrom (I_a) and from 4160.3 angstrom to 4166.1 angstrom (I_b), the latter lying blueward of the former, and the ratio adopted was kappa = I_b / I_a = 1.52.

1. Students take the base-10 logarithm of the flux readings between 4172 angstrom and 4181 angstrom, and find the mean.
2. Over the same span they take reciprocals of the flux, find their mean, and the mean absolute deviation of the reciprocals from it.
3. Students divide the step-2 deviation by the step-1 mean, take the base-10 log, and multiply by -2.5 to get 4.3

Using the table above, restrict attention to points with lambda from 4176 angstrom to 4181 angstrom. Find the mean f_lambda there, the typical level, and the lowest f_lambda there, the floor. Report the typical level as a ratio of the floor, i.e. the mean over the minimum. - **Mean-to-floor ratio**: 1.0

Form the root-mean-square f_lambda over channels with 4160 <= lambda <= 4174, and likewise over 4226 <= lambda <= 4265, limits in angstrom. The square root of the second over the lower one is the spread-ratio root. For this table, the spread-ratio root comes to 0.96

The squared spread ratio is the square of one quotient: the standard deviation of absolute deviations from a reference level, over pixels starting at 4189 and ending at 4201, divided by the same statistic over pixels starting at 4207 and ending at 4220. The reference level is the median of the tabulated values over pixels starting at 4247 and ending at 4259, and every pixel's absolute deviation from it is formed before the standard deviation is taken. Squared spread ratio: 0.4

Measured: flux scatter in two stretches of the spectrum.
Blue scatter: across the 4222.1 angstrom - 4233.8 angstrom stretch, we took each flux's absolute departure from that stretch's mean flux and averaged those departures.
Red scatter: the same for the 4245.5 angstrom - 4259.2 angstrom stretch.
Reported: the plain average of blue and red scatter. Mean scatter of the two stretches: 2.3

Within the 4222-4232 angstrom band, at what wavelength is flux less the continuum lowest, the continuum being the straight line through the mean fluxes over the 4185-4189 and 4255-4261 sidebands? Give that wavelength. 4225.03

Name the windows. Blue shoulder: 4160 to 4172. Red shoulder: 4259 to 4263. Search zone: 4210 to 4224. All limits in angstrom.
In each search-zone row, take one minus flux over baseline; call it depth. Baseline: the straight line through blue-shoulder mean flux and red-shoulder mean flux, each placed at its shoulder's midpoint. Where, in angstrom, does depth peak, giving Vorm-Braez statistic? 4223.08 angstrom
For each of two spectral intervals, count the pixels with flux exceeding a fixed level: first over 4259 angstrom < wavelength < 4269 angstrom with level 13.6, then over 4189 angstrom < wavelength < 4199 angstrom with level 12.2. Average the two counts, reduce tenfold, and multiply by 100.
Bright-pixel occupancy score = 25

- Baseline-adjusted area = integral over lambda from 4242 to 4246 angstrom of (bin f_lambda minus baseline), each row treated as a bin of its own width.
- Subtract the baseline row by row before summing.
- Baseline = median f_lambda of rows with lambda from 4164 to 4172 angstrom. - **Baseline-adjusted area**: 23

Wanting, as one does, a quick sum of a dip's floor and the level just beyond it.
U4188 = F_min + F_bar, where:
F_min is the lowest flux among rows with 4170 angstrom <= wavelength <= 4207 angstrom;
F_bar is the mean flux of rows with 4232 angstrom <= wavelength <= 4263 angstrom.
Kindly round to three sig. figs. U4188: 21.0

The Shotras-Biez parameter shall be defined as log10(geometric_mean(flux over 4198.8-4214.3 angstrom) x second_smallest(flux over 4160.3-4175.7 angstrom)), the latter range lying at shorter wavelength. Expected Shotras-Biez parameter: 2.21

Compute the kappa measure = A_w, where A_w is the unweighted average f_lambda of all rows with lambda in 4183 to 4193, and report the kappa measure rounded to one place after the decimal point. 12.7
